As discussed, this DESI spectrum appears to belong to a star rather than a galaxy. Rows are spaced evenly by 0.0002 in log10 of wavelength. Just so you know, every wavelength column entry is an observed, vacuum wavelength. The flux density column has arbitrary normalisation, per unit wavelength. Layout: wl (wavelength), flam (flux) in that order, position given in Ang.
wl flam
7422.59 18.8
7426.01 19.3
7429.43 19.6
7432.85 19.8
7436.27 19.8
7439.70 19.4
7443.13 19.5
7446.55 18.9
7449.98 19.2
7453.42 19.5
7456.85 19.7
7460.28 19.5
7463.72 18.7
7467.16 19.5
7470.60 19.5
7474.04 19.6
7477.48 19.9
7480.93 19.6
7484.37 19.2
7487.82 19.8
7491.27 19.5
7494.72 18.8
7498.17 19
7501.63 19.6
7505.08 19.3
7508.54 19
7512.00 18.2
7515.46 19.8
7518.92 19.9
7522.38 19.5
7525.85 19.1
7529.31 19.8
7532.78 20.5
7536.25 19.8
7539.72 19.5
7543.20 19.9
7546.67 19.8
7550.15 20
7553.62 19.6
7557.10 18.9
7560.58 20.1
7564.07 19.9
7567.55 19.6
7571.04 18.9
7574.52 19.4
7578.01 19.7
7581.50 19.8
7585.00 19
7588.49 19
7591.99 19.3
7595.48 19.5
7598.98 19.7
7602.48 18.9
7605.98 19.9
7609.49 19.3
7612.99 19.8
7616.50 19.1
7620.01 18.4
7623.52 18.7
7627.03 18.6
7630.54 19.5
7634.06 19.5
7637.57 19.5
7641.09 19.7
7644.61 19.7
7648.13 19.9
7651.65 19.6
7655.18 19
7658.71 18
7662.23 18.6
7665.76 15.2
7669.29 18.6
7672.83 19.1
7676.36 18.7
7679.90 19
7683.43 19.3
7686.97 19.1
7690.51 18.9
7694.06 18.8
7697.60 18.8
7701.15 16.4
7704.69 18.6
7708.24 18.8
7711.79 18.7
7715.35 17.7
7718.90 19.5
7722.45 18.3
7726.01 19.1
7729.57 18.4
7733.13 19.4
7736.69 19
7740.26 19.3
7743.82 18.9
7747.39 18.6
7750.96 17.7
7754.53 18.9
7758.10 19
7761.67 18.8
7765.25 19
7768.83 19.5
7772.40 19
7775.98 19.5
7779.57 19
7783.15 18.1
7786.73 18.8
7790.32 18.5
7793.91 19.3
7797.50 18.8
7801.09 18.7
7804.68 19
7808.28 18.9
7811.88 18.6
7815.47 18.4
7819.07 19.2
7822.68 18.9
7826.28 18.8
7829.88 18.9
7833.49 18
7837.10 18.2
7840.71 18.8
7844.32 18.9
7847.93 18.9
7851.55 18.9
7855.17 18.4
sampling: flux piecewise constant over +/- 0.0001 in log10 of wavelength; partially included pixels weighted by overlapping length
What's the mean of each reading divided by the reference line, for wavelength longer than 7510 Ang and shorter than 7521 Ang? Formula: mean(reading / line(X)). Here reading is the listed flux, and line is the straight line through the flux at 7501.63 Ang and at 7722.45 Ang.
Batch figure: 0.99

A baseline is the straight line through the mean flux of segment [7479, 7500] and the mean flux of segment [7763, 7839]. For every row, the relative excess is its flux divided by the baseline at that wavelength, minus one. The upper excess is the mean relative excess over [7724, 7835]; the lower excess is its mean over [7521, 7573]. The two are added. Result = 0.022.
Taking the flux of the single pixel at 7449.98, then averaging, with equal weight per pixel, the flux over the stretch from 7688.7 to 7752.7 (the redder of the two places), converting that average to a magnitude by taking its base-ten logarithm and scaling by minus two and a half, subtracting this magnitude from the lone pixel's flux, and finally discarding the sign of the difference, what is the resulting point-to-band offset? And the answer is 22.37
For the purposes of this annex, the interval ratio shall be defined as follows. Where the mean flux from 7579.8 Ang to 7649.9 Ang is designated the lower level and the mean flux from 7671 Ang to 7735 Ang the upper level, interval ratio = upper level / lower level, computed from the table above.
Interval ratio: 0.97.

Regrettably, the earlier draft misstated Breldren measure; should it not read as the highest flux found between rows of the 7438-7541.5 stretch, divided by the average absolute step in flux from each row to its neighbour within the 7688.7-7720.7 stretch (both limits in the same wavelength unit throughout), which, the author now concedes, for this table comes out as 21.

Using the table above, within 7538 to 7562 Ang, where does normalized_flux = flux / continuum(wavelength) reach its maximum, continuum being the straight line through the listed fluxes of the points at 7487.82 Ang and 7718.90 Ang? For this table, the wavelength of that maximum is 7560.58 Ang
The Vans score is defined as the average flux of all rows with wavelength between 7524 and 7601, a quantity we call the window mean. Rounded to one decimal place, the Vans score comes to 19.6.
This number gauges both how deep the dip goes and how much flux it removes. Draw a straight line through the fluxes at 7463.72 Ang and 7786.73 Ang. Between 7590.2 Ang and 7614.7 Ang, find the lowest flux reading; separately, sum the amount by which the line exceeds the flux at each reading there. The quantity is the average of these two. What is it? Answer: 6.9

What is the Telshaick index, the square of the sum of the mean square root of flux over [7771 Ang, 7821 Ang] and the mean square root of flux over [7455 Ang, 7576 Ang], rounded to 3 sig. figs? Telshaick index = 76.7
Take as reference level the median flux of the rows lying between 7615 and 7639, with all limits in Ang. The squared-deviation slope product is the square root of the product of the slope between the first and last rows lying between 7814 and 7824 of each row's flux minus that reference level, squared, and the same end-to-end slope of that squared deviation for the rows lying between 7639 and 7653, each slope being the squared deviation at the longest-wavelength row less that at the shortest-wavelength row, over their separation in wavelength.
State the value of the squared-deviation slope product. 0.025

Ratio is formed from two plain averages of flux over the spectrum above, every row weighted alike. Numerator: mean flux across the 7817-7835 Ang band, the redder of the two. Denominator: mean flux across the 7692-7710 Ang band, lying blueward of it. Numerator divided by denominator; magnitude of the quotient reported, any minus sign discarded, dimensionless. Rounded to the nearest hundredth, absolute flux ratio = 1.03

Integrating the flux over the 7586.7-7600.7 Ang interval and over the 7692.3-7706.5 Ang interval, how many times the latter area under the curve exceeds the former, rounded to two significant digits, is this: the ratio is 0.95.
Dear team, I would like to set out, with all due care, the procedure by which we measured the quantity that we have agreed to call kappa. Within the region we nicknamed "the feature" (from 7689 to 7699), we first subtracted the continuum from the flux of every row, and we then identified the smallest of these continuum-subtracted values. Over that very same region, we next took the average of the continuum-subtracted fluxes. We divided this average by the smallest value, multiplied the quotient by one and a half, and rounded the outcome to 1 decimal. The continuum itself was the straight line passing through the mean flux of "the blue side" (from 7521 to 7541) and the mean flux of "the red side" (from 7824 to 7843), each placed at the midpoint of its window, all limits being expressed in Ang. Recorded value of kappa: 1.3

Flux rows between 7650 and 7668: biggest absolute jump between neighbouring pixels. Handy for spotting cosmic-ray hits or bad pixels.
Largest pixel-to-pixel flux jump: 3.4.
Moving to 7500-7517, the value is 1.6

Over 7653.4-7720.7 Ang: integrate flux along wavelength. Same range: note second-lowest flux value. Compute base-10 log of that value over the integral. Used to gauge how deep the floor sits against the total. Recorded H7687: -1.88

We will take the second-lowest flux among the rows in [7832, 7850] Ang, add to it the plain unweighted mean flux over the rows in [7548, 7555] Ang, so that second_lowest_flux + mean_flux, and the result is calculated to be 38.0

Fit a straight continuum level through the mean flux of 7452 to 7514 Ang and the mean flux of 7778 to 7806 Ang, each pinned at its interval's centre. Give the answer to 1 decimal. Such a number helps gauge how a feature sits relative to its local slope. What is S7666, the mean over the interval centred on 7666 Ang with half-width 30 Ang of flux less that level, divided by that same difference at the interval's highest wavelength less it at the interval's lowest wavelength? 0.2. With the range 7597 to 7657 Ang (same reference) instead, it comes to -0.5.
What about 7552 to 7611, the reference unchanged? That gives -1.4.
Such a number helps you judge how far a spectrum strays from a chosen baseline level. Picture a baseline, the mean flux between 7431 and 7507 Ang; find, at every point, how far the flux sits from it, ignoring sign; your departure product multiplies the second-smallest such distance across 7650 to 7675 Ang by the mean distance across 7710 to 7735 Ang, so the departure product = 0.23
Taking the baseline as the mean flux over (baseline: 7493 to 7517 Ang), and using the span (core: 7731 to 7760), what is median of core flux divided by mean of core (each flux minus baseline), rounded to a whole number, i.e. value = -76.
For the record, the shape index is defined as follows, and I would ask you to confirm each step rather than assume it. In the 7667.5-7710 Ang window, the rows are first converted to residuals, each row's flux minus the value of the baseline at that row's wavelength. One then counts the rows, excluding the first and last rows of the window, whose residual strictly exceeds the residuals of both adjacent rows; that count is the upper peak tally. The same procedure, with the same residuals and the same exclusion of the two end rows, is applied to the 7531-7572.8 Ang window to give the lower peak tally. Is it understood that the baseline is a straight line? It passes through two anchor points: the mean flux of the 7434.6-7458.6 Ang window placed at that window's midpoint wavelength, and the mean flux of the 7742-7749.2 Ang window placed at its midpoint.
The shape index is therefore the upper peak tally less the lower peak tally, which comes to 0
